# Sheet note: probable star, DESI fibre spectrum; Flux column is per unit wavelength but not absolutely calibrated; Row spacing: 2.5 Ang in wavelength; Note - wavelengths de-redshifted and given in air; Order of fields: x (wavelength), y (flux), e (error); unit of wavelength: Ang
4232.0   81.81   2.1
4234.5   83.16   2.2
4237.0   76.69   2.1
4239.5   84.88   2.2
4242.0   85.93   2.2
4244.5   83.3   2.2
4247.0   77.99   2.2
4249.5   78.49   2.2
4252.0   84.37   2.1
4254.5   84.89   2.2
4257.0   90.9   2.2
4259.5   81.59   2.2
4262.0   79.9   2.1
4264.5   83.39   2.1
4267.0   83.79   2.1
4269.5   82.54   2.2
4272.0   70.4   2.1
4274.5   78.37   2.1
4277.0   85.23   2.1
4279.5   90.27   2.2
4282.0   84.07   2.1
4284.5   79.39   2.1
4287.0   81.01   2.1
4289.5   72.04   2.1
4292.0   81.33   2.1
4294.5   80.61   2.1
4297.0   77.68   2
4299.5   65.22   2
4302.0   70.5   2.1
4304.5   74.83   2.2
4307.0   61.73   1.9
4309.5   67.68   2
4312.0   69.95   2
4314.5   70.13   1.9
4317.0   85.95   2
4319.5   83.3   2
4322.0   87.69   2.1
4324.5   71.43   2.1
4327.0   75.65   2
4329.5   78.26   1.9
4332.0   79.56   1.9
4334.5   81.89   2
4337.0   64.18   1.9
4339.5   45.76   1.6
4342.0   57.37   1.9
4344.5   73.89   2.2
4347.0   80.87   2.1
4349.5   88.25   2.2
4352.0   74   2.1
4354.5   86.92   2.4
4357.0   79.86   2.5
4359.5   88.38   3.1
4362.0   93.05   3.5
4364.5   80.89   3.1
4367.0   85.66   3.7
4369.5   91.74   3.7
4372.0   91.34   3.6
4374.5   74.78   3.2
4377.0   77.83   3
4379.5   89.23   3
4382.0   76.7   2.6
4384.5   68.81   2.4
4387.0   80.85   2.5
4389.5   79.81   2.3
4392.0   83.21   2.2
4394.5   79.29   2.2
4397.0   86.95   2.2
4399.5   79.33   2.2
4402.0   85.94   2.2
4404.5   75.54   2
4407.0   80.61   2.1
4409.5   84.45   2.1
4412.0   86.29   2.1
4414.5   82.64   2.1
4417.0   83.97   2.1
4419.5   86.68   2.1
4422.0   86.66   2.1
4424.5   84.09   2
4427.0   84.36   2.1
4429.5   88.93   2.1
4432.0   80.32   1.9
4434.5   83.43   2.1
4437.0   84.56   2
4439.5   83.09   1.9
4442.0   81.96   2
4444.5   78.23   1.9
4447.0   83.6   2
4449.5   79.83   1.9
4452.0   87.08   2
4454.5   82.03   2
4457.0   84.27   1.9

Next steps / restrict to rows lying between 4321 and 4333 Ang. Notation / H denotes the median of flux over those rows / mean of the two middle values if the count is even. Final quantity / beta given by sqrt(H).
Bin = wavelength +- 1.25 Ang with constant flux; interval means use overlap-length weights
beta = 8.8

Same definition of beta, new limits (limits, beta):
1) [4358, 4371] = 9.4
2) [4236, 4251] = 9.0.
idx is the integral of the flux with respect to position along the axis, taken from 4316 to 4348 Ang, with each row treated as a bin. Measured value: 2373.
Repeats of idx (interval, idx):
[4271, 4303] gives 2505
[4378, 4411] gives 2668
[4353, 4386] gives 2752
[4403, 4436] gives 2763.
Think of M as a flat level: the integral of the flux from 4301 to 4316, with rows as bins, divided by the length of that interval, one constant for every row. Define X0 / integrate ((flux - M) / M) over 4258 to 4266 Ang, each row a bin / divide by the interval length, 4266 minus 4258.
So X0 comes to 0.18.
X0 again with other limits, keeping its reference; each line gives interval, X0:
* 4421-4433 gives 0.22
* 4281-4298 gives 0.14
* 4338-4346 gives -0.14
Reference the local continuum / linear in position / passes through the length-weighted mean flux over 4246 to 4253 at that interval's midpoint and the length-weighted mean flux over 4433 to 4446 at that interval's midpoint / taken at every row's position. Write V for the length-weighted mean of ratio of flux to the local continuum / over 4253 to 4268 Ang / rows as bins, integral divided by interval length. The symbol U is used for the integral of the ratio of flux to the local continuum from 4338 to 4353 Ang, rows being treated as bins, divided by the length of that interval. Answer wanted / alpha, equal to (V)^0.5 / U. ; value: 1.19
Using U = 0.86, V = 1.05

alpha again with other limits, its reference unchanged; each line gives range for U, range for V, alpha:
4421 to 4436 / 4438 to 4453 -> 0.97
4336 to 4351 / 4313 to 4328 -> 1.17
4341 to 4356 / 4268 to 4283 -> 1.06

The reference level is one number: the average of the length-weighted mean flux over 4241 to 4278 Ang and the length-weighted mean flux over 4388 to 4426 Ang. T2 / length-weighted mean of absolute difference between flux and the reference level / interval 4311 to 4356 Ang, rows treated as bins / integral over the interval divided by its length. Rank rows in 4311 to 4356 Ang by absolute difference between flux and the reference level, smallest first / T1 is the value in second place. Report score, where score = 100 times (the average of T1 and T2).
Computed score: 506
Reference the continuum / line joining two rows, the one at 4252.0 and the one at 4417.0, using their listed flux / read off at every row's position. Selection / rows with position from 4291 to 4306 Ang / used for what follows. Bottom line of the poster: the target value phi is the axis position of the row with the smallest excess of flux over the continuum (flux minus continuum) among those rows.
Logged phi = 4299.5 Ang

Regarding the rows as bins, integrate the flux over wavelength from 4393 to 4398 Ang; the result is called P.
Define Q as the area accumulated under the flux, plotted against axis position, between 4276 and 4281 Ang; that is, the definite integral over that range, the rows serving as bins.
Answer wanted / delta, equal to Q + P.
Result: 853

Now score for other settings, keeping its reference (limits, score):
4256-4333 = 358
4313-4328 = 507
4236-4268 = 194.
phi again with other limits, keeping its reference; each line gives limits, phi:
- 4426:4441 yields 4432.0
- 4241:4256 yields 4247.0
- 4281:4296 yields 4289.5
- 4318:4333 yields 4324.5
